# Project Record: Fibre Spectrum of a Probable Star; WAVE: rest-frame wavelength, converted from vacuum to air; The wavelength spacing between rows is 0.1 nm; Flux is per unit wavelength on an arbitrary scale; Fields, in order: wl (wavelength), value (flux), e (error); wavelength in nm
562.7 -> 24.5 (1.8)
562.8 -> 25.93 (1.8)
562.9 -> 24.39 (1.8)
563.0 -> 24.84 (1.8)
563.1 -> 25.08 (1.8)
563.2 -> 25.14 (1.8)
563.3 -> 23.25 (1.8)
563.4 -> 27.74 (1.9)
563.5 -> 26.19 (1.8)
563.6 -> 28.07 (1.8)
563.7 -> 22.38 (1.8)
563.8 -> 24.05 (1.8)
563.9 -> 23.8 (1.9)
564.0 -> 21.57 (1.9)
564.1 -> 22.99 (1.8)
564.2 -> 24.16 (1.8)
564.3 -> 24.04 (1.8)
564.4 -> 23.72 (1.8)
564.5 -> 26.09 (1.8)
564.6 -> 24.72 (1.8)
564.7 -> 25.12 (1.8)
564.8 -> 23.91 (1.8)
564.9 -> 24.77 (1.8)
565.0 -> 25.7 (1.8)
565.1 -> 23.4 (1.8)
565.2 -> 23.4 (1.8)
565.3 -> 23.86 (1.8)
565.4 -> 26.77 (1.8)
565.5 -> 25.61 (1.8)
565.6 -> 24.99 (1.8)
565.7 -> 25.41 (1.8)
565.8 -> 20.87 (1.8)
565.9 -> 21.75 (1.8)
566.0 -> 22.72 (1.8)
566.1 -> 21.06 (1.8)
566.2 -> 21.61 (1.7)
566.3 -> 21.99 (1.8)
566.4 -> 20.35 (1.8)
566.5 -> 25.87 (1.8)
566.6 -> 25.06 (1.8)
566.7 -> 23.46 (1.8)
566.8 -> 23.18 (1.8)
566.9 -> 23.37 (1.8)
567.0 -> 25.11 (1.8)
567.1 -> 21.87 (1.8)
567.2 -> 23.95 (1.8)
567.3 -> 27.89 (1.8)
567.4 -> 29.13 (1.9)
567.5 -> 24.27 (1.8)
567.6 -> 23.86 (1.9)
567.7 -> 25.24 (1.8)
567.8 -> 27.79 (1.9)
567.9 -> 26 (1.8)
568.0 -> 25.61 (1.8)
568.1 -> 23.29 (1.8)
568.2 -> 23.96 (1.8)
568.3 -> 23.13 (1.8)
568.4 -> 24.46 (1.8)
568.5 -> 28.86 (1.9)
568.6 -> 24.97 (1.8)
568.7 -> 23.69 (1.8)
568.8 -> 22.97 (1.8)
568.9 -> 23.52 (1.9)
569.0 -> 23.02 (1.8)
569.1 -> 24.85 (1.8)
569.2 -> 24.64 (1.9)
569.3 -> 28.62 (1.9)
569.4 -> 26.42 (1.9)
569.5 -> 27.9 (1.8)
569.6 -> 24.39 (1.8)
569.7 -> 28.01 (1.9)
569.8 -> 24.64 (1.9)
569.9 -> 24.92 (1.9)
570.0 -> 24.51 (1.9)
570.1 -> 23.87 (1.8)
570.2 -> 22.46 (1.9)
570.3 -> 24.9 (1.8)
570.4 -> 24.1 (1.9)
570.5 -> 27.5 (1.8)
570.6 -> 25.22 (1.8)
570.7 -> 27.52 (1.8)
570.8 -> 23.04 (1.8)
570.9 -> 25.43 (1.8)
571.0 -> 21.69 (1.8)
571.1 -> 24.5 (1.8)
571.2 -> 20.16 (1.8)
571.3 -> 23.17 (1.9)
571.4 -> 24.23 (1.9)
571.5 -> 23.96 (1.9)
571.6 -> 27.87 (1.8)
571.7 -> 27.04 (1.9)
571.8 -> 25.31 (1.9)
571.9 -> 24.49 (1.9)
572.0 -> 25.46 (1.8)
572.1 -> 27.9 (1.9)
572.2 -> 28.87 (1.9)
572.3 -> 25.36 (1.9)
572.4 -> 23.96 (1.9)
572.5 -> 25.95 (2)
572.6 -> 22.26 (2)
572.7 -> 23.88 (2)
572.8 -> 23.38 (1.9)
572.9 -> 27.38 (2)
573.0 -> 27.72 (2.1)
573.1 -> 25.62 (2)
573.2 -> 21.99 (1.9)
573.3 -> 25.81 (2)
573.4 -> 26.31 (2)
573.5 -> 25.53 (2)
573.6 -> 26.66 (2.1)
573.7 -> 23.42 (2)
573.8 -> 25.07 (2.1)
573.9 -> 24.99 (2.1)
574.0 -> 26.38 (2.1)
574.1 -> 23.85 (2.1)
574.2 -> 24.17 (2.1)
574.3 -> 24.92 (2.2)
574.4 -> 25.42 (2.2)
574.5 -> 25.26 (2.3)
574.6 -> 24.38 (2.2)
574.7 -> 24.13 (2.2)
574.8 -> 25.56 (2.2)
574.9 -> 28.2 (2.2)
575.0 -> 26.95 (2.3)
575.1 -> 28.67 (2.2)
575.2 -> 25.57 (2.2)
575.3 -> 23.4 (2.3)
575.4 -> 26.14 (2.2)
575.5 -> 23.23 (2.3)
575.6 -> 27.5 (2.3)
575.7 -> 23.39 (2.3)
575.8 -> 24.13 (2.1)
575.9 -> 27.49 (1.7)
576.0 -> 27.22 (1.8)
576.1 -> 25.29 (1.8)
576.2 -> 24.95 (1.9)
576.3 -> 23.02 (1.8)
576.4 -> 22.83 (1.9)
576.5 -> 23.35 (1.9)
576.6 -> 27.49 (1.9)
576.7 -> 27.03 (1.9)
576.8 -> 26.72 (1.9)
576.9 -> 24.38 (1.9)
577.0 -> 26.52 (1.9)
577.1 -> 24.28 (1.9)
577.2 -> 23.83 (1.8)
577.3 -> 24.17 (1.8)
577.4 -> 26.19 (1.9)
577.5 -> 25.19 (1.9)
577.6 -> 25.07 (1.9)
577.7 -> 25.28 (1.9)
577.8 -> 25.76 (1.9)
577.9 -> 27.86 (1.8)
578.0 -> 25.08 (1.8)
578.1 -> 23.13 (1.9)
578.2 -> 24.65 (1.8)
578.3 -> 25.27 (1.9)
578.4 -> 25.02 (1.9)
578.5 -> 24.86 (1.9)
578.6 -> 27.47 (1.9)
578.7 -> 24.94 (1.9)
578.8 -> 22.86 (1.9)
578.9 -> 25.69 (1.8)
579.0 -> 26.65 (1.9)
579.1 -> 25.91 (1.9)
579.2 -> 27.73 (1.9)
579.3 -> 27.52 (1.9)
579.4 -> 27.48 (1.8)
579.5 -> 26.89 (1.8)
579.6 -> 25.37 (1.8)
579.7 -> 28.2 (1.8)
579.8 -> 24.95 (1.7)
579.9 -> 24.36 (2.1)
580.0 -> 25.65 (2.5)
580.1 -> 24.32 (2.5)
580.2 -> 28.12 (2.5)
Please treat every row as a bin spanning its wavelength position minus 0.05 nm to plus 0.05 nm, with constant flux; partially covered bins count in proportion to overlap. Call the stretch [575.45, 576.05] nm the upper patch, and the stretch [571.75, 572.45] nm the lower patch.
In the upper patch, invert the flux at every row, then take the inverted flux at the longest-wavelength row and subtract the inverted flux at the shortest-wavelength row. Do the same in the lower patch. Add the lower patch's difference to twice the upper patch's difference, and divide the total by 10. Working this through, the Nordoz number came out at -0.0010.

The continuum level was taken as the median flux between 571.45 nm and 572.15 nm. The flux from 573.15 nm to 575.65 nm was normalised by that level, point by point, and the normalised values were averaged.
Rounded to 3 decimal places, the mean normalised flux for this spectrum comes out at 0.995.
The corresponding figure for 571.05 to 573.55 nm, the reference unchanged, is 0.987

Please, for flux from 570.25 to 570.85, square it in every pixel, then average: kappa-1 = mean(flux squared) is 647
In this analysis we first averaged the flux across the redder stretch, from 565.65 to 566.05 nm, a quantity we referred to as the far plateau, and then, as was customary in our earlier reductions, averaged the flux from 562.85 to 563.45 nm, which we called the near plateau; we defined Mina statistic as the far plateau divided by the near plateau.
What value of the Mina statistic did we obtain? 0.905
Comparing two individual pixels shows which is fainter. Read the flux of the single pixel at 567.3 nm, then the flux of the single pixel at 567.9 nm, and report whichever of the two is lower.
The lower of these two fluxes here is 26.0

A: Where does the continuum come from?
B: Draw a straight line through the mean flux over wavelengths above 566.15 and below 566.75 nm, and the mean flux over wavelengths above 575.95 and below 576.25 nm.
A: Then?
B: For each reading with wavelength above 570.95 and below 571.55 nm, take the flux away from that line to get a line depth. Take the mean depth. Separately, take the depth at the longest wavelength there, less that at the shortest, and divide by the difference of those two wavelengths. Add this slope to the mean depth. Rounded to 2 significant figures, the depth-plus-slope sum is -2.8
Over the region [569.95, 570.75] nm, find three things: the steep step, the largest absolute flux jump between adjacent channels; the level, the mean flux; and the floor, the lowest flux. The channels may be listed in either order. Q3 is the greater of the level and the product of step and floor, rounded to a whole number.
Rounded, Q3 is 76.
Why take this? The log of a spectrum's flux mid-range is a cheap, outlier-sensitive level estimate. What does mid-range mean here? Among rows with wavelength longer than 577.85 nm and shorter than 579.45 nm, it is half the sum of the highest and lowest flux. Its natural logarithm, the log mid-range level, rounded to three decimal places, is 3.233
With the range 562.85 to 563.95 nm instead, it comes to 3.228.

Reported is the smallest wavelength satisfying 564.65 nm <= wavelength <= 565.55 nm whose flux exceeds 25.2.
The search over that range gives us 565.0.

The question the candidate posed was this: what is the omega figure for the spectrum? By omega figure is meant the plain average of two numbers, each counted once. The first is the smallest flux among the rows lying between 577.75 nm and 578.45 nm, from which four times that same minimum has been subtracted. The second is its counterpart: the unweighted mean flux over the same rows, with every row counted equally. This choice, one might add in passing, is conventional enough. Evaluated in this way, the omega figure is -22.1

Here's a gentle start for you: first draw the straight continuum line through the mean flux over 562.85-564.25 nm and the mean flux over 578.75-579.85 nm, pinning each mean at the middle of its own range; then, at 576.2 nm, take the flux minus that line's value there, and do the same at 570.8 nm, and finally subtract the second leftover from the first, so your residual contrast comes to 1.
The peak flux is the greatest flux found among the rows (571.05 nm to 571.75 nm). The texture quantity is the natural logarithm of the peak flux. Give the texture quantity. 3.328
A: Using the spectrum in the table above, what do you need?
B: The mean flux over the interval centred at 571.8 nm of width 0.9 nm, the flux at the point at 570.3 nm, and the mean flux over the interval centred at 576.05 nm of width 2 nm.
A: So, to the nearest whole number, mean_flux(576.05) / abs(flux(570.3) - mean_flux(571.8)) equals 21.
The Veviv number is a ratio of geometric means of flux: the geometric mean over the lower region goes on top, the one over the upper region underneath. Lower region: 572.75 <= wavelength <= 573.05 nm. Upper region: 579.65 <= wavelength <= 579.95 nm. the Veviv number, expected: 1.01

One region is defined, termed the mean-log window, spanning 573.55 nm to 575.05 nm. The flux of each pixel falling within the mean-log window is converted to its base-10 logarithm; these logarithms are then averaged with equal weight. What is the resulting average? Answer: 1.40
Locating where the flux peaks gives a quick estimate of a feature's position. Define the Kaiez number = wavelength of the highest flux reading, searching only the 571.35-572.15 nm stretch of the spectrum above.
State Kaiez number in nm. 572.1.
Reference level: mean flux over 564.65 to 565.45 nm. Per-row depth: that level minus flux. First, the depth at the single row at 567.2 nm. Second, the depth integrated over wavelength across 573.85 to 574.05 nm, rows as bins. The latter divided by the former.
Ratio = -0.32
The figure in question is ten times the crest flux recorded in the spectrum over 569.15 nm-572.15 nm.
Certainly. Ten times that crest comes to 286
